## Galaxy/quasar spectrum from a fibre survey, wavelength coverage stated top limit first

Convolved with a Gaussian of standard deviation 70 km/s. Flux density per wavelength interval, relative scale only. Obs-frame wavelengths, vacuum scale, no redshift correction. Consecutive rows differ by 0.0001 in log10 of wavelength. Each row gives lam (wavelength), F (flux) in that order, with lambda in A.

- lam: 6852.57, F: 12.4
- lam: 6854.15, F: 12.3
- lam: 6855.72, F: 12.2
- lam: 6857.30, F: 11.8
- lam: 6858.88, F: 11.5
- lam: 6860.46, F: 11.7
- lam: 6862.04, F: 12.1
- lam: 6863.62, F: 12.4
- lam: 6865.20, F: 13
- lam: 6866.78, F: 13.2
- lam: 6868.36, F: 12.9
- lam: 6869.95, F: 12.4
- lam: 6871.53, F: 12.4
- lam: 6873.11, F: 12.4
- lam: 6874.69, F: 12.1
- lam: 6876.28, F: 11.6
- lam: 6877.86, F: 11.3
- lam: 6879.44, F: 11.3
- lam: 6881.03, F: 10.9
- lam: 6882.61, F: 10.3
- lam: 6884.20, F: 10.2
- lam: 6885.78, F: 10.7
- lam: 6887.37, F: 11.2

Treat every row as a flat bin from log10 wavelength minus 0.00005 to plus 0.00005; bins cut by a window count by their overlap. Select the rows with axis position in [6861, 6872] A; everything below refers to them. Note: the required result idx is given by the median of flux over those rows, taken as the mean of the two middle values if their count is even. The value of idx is 12.4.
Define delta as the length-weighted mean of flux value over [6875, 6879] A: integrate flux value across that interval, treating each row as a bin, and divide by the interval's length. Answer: 11.5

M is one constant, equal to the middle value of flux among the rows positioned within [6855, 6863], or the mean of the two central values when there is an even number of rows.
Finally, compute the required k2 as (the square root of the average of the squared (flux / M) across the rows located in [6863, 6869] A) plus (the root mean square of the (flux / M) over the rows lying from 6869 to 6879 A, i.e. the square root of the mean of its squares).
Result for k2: 2.11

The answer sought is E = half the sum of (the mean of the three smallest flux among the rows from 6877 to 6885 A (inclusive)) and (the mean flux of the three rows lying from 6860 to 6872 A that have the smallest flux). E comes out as 11.3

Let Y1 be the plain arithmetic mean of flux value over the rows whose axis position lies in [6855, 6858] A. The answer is 12.0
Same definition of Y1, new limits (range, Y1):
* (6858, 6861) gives 11.6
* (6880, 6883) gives 10.6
